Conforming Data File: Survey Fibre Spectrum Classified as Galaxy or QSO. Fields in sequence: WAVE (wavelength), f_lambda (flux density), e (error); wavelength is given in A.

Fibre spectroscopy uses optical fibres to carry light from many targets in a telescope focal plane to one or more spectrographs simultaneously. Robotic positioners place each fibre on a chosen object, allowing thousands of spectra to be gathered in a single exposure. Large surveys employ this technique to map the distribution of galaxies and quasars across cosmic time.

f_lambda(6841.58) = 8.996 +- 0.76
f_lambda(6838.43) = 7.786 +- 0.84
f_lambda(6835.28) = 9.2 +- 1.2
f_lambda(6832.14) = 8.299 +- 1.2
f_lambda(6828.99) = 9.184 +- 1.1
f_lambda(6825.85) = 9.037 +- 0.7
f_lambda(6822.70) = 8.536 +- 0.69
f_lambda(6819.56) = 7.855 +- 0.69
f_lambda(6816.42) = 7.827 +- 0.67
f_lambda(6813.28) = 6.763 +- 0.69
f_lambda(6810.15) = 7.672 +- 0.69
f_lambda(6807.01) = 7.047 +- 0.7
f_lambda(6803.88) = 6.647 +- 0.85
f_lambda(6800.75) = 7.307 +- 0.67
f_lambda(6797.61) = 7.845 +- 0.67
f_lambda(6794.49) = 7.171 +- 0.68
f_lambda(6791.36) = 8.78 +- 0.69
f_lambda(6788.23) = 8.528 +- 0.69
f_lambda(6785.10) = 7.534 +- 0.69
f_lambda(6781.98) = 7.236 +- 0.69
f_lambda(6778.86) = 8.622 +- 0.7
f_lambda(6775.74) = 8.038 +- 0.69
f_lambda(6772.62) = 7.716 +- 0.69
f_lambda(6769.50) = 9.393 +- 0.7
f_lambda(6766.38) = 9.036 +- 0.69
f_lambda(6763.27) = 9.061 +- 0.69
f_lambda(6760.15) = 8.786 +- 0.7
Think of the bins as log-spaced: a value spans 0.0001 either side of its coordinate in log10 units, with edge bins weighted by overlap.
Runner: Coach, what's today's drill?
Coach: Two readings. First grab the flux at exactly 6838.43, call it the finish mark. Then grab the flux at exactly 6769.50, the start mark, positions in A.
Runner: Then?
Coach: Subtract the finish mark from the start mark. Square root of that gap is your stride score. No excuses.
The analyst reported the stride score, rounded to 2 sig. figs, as 1.3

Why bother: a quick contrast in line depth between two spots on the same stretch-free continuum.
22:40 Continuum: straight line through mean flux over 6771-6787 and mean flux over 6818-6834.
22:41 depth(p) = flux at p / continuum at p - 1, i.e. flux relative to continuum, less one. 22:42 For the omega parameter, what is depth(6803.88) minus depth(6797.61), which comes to -0.16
